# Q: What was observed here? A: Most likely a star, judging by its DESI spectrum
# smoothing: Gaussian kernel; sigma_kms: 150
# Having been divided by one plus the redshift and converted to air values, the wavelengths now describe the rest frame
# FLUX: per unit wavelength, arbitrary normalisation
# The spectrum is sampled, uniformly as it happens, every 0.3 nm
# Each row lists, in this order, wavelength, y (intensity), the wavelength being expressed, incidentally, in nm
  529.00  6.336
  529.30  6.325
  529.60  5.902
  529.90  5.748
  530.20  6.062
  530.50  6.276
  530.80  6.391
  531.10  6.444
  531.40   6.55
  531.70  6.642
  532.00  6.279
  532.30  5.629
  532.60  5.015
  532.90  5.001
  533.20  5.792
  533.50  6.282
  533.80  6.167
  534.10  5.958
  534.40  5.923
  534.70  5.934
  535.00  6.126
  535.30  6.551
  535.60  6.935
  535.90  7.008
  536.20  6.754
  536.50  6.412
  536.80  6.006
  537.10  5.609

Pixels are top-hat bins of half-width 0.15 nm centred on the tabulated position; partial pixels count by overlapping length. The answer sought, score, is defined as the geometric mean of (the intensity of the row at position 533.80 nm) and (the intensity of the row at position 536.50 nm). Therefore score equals 6.29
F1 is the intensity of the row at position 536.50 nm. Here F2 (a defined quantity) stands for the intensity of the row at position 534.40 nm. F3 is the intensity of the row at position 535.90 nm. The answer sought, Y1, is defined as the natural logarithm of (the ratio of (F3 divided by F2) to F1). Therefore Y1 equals -1.69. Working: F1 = 6.412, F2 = 5.923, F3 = 7.008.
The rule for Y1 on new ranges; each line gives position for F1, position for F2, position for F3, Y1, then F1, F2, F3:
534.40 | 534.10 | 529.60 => -1.79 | 5.923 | 5.958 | 5.902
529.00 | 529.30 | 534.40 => -1.91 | 6.336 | 6.325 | 5.923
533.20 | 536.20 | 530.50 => -1.83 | 5.792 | 6.754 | 6.276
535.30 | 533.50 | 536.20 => -1.81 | 6.551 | 6.282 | 6.754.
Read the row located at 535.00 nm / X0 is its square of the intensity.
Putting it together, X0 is 38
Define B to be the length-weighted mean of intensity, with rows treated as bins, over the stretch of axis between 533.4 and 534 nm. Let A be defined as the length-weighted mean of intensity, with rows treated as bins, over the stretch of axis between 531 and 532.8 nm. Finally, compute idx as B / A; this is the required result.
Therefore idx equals 1.02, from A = 6.05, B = 6.20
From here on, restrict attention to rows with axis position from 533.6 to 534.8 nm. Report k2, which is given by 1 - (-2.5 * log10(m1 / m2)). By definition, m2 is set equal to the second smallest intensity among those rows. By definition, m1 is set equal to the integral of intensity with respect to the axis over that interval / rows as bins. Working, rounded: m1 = 7.2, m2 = 5.934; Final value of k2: 1.212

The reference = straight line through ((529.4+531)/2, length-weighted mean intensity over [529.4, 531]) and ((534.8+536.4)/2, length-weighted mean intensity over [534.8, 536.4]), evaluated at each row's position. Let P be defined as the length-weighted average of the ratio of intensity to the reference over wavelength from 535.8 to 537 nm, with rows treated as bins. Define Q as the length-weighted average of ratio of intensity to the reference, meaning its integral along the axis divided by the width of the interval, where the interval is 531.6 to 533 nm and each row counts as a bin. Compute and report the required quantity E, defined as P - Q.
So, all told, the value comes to 0.06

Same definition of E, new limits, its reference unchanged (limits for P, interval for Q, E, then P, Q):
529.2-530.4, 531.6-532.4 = 0.01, 0.99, 0.99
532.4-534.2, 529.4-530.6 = -0.10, 0.89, 0.99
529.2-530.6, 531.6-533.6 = 0.09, 1.00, 0.91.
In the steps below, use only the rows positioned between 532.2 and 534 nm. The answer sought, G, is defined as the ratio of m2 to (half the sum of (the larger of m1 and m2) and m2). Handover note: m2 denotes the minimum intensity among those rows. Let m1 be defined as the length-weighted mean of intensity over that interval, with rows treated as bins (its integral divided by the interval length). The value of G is 0.94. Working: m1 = 5.66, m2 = 5.001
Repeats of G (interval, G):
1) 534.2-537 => 0.96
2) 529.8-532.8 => 0.90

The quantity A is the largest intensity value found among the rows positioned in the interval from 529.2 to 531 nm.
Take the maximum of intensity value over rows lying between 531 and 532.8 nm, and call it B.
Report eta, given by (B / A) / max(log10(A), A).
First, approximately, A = 6.391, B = 6.642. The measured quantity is 0.163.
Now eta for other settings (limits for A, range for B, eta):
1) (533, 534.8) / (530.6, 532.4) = 0.168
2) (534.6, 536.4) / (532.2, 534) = 0.128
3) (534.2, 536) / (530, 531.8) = 0.135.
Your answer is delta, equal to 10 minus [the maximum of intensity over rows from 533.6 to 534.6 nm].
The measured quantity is 3.8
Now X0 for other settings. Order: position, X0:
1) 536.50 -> 41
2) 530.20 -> 37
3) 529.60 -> 35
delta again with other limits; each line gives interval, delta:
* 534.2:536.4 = 3.0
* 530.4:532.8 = 3.4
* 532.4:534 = 3.7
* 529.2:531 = 3.6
